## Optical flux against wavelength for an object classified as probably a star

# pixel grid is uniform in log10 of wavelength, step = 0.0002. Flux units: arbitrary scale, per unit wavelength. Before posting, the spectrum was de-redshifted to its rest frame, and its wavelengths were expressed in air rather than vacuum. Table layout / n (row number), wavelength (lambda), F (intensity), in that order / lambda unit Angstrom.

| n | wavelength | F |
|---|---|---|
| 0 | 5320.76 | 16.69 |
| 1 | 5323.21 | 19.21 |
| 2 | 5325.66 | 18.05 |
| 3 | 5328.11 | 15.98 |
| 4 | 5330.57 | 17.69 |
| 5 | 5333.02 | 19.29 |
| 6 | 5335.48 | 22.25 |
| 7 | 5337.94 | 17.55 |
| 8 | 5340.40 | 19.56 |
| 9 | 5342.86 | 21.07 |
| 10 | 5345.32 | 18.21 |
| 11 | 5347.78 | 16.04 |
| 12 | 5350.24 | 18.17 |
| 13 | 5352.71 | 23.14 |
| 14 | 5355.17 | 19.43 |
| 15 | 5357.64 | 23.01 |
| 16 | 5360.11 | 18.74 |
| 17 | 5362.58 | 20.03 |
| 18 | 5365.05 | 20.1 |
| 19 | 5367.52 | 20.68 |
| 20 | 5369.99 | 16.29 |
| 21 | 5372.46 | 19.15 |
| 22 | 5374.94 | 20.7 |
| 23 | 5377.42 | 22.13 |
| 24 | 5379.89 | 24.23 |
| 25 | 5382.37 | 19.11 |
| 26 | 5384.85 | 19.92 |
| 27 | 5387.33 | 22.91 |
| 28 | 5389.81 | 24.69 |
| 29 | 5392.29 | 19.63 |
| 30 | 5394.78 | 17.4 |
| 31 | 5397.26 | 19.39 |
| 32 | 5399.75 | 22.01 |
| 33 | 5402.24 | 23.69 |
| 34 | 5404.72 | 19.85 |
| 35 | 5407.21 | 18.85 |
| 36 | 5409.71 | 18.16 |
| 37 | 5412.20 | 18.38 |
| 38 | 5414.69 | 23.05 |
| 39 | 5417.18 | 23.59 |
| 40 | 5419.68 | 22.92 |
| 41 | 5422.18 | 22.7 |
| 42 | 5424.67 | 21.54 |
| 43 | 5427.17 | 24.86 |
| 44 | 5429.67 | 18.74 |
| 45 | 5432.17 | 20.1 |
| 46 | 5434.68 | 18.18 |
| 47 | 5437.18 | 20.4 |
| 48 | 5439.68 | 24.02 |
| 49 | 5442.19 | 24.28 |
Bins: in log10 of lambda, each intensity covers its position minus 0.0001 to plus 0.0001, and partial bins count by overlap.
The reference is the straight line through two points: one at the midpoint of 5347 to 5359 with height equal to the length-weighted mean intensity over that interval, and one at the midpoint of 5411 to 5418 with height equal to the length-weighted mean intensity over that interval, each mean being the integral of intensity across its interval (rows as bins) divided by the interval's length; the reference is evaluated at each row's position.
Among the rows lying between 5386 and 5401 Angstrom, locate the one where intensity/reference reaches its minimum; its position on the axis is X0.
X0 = 5394.78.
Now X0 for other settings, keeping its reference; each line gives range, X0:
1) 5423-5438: 5434.68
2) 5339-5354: 5347.78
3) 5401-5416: 5409.71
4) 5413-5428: 5424.67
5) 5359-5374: 5369.99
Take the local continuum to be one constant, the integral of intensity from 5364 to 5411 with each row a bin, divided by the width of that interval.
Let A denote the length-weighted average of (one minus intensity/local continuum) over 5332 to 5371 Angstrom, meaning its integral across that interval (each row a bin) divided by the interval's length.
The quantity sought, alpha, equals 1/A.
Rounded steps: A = 0.04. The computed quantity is 24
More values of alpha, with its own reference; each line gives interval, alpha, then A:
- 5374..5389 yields -18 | -0.06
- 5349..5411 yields 1591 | 0.00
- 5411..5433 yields -15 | -0.07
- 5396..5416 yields 546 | 0.00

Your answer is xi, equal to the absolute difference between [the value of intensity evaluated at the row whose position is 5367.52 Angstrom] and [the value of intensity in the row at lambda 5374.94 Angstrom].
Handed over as 0.0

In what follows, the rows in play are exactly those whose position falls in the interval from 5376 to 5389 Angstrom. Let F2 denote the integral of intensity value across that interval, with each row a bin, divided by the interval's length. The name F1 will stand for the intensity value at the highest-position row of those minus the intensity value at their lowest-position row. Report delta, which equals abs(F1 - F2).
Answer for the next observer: 21.0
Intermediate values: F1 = 1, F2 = 21.8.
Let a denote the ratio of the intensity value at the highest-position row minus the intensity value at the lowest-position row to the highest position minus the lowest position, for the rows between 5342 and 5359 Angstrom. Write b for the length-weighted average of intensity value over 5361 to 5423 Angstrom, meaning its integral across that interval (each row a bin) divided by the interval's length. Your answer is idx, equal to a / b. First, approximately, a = 0.13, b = 20.8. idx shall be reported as 0.006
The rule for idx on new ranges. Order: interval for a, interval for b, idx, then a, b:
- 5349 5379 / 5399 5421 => 0.007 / 0.15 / 21.1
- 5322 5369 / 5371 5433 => 0.002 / 0.03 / 21.1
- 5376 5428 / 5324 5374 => 0.003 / 0.05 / 19.2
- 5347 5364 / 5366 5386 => 0.013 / 0.27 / 20.3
